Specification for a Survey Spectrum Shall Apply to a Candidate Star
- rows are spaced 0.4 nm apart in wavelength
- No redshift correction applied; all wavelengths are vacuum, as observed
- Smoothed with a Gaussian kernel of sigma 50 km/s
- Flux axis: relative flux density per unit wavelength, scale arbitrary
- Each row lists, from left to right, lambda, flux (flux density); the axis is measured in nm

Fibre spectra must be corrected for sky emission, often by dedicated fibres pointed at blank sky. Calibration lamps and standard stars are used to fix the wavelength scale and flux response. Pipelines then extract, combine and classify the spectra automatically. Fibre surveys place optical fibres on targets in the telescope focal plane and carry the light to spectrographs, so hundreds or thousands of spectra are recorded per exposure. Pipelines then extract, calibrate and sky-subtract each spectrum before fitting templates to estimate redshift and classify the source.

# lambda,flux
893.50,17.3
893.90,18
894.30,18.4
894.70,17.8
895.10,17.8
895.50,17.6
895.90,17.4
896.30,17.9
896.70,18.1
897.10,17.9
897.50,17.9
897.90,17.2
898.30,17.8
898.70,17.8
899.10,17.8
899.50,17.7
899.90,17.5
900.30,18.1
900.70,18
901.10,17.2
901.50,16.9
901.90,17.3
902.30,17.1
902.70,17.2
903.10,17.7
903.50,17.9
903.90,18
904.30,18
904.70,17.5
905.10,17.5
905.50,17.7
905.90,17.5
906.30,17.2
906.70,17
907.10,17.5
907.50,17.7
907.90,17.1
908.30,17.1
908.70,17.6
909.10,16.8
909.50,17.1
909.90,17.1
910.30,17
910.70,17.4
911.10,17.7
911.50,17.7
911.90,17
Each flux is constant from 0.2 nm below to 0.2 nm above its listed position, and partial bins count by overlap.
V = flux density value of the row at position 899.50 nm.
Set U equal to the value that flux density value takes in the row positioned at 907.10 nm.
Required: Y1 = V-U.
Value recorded 0.2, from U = 17.5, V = 17.7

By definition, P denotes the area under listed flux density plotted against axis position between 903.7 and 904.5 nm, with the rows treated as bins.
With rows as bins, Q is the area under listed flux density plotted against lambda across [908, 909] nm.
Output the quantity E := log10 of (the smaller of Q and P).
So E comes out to 1.16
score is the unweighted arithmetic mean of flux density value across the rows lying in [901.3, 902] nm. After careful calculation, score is 17.1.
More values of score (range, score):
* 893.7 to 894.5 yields 18.2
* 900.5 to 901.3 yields 17.6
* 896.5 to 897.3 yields 18.0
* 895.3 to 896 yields 17.5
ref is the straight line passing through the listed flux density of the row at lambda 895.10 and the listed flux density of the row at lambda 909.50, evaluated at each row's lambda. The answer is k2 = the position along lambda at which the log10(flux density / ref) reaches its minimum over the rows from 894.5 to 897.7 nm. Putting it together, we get 895.90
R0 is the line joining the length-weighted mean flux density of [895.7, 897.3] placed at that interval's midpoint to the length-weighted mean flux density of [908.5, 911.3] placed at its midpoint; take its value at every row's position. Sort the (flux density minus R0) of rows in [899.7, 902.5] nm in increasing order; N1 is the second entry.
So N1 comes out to -0.5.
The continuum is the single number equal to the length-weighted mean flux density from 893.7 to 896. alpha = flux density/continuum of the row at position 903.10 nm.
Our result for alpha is 0.991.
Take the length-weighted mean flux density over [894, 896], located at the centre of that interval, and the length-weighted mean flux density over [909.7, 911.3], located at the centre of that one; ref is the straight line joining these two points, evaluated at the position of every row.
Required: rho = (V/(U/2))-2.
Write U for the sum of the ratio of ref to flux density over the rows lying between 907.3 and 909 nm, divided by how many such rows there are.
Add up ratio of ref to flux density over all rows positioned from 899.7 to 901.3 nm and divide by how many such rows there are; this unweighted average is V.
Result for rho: -0.007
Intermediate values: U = 1.00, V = 1.00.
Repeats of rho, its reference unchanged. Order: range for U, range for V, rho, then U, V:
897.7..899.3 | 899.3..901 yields -0.026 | 1.00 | 0.99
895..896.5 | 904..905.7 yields -0.035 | 1.01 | 0.99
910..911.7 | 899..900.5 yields 0.007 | 0.99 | 0.99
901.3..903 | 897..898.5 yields -0.048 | 1.03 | 1.00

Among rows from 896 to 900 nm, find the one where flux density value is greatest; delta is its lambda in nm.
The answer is 896.70 nm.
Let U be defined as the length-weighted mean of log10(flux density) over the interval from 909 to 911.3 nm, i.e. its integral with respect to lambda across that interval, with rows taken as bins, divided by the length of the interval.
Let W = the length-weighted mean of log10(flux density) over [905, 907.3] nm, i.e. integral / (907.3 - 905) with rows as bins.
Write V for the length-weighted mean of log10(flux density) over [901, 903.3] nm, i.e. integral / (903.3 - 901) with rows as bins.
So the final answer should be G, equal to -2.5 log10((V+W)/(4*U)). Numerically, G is 0.7500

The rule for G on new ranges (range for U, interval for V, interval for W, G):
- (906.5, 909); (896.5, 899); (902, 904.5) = 0.7440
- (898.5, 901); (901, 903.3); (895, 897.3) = 0.7587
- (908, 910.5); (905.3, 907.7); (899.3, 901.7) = 0.7442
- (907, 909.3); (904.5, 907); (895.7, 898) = 0.7463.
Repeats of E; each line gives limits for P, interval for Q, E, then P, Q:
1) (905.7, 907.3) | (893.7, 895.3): 1.44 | 28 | 29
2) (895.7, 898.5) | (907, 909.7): 1.67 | 50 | 47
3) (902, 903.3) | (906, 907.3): 1.35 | 23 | 22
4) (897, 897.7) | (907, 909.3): 1.10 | 13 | 40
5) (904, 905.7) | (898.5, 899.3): 1.15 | 30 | 14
